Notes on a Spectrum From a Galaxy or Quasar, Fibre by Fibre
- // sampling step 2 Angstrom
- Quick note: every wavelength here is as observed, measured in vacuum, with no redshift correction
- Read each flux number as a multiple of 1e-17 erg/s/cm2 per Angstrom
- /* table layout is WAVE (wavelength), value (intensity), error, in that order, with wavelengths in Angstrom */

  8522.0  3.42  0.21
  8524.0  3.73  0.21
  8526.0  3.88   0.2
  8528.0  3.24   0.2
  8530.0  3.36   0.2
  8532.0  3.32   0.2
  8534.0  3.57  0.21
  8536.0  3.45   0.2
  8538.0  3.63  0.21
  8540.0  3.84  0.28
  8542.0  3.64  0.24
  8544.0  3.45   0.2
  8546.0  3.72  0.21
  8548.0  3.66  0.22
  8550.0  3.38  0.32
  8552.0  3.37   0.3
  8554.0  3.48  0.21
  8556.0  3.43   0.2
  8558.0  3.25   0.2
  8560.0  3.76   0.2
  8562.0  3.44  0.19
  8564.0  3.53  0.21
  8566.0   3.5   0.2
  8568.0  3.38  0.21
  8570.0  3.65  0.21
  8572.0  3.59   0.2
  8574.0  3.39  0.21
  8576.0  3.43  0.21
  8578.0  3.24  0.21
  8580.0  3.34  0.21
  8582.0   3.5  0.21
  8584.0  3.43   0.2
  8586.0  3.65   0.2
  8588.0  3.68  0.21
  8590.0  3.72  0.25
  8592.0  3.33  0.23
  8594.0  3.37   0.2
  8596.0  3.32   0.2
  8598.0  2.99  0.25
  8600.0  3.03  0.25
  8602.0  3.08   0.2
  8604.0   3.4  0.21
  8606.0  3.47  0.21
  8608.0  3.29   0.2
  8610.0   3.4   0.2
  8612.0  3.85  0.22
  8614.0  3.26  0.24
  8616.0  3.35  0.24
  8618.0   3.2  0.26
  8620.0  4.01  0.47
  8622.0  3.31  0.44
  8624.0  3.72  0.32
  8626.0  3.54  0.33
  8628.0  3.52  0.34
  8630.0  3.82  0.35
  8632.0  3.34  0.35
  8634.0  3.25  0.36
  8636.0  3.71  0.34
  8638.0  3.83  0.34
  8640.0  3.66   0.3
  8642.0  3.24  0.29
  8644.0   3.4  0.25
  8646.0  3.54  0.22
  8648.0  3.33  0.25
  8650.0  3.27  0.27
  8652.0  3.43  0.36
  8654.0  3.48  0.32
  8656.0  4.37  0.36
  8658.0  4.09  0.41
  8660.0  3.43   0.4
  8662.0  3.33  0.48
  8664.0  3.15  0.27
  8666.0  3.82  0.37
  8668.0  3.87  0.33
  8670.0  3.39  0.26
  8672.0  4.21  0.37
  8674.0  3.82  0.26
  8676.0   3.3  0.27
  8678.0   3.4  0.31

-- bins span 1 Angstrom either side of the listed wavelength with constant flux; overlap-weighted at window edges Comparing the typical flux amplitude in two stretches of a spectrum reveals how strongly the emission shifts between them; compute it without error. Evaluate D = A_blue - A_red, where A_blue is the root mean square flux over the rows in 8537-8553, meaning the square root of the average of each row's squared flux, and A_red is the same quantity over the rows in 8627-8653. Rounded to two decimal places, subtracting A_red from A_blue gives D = 0.10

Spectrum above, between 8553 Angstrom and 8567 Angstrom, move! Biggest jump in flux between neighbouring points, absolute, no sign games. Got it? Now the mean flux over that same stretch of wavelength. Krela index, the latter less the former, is 2.97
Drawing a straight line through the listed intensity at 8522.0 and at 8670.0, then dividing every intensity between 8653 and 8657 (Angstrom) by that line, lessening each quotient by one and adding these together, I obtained 0.31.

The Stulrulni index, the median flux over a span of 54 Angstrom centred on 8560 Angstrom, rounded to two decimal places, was 3.48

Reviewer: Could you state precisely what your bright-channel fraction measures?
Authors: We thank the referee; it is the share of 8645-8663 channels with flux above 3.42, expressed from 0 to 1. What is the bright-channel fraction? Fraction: 0.67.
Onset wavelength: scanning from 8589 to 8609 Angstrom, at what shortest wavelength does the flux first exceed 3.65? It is 8590.0 Angstrom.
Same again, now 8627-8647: 8630.0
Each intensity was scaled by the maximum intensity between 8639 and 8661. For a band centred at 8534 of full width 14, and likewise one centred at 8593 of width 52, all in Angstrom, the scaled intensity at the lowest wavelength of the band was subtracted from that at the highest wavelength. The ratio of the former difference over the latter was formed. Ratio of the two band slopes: -3.3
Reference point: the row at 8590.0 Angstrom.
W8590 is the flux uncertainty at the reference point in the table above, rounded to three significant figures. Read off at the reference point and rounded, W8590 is 0.250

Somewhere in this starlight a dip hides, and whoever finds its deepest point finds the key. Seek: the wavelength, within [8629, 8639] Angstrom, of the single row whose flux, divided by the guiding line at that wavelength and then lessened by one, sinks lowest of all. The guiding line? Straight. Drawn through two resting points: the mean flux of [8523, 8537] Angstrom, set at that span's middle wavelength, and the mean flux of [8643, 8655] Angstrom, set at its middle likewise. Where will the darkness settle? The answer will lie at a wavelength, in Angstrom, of 8634.0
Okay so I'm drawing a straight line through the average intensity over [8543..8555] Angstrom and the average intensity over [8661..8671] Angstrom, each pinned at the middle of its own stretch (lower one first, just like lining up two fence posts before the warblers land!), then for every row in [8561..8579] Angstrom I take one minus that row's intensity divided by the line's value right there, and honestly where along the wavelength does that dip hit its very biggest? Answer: 8578.0 Angstrom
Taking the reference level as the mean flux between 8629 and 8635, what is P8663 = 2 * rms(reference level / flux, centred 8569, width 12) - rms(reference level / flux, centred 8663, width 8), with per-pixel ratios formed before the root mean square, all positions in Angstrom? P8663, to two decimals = 0.96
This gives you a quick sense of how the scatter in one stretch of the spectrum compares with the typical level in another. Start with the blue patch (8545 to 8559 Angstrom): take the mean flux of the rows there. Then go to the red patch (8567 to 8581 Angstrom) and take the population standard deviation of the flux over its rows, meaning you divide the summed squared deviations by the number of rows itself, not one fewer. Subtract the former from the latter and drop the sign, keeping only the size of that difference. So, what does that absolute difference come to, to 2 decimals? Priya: 3.34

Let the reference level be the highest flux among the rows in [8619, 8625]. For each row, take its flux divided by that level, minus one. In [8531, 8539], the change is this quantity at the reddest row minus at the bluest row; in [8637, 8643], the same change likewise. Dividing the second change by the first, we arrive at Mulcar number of -1.9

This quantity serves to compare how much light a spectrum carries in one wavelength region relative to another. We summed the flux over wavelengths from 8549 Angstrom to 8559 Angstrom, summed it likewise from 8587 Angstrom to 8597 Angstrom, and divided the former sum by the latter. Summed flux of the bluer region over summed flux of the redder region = 0.97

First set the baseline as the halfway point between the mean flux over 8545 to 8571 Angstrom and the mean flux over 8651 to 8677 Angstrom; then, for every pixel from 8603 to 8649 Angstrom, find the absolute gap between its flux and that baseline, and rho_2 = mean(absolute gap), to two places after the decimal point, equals 0.22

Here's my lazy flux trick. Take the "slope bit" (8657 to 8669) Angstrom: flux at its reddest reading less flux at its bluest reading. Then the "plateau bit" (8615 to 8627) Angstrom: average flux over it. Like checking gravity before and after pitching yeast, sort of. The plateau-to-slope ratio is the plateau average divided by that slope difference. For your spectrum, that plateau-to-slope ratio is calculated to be -16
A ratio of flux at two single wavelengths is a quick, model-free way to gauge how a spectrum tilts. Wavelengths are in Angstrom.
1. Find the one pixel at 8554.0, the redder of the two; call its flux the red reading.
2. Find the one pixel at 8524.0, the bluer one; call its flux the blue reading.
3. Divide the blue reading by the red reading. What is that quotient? 1.07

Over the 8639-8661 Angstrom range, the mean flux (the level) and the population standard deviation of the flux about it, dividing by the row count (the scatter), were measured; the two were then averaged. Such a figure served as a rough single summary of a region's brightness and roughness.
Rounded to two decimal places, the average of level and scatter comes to 1.95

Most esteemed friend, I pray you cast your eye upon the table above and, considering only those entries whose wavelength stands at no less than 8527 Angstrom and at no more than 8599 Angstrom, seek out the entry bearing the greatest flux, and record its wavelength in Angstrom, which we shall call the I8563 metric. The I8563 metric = 8540.0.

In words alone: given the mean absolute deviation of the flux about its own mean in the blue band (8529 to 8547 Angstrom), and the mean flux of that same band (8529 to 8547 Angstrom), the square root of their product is 0.71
